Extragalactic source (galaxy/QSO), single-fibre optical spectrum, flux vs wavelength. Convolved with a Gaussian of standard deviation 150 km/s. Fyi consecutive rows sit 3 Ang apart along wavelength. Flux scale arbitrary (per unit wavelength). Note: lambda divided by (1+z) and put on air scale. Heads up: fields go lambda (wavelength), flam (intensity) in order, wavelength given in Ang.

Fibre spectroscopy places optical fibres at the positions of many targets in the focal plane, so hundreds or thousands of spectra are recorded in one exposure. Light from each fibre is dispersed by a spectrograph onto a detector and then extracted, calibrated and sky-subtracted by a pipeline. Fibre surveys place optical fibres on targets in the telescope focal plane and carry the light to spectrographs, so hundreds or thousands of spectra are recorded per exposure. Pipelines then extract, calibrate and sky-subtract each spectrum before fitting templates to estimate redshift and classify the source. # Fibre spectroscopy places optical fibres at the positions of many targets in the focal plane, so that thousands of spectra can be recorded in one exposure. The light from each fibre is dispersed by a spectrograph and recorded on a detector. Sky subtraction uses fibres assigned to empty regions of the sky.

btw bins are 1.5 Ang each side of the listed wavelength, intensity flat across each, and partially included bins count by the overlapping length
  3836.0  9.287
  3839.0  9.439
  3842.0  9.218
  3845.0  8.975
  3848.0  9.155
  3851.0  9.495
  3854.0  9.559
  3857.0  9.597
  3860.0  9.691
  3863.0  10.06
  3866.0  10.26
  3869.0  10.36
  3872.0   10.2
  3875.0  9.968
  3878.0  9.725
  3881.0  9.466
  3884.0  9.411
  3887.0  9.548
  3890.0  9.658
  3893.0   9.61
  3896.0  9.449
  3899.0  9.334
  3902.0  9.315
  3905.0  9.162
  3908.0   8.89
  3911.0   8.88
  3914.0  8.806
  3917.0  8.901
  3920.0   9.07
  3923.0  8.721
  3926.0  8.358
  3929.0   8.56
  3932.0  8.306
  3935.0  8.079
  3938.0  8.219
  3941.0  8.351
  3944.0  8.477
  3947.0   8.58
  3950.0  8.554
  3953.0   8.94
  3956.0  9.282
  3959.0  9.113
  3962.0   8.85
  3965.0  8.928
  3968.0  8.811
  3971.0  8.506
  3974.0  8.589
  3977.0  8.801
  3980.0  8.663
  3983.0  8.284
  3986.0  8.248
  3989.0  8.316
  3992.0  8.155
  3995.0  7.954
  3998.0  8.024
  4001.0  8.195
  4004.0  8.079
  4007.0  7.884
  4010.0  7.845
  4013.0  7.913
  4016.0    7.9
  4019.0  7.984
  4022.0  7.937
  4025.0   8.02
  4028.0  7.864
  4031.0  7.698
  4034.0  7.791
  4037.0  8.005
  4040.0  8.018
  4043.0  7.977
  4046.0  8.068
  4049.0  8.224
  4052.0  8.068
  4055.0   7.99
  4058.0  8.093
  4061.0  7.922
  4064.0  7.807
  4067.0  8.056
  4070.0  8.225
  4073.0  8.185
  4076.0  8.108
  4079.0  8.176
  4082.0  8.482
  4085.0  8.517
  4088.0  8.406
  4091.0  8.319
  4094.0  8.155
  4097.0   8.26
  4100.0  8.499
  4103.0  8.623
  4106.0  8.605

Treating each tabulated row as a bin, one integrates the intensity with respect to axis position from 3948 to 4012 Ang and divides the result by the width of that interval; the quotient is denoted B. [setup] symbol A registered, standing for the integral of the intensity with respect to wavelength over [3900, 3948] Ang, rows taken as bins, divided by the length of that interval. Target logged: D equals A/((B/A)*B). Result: 1.0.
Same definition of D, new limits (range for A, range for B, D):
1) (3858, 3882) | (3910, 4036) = 1.4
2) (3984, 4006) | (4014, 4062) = 1.0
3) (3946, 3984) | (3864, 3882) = 0.8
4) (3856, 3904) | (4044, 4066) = 1.5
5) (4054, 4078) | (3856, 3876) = 0.6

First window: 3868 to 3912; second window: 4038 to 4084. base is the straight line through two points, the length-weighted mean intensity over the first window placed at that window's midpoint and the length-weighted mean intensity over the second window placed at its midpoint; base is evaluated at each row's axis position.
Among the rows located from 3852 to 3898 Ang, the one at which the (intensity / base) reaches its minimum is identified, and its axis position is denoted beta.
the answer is 3854.0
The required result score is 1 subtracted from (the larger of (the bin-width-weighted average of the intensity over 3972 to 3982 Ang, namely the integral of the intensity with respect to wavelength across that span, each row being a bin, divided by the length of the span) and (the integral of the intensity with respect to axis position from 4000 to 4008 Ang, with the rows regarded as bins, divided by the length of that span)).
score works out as 7.66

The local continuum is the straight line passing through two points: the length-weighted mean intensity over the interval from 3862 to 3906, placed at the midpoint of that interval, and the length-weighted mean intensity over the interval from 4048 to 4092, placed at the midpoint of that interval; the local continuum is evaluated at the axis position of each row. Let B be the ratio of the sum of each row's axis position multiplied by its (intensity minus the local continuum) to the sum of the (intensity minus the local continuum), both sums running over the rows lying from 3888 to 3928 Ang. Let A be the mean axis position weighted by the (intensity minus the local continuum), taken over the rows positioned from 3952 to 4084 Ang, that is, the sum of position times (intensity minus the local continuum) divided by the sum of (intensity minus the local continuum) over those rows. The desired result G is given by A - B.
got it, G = 96.0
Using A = 4010.6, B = 3914.6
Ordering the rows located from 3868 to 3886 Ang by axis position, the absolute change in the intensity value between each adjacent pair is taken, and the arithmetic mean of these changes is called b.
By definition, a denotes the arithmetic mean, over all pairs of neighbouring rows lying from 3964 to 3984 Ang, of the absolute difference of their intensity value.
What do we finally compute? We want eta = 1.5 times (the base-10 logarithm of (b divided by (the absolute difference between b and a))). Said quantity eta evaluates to 1.6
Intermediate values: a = 0.21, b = 0.190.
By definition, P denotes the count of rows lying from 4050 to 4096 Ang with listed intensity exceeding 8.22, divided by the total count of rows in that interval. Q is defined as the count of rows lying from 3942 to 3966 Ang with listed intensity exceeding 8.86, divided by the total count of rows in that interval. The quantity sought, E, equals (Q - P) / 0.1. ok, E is 2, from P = 0.33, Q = 0.5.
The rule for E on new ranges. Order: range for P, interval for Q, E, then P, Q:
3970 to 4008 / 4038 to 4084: -5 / 0.54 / 0.0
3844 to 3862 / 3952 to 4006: -8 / 1.00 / 0.2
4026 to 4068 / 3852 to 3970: 6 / 0.07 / 0.7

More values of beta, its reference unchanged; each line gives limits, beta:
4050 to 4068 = 4064.0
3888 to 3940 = 3935.0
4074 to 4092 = 4076.0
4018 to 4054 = 4031.0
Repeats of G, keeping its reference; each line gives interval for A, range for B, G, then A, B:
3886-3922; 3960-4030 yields -91.5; 3909.3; 4000.7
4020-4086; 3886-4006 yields 82.1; 4031.2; 3949.1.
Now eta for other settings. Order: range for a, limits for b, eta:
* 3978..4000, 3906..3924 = 1.5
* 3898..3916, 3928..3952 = 0.9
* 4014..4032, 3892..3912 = 1.4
